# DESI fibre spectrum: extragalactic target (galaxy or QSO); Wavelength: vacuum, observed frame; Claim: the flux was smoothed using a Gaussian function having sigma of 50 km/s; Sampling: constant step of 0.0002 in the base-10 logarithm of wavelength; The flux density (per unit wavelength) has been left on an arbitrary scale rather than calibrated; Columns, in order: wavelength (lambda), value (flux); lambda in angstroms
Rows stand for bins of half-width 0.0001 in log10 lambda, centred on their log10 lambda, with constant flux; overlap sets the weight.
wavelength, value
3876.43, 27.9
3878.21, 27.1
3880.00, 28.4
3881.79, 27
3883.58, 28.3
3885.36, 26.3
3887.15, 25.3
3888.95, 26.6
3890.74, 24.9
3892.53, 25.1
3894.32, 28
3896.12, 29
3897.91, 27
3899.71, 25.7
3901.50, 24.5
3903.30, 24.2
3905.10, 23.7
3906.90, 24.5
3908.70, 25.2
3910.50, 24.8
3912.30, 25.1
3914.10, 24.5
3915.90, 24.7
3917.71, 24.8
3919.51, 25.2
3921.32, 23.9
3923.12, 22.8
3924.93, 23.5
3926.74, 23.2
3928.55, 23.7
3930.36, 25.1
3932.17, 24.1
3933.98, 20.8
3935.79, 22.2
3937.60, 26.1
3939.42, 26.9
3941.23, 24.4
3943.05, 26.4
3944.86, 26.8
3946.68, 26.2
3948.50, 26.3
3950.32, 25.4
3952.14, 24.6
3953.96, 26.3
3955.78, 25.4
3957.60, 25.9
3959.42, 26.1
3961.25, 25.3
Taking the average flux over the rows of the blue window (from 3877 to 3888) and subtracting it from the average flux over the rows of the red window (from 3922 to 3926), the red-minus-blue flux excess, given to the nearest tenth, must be -3.9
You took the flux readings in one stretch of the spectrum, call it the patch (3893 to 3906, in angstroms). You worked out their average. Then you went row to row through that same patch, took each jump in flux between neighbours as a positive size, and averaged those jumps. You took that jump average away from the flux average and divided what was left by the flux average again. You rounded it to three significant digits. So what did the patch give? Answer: 0.960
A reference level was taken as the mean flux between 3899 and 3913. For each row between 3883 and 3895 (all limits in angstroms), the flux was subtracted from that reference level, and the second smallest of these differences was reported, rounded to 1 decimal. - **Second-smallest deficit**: -3.3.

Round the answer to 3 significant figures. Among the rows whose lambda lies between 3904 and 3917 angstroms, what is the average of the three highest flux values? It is 25.0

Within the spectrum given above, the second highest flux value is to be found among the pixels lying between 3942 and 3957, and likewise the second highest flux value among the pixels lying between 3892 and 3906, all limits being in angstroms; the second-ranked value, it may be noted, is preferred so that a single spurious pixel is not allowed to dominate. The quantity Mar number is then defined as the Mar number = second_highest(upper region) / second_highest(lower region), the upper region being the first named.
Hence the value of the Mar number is 0.94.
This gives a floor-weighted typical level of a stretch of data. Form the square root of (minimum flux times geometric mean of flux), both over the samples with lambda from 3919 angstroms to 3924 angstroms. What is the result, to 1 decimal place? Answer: 23.4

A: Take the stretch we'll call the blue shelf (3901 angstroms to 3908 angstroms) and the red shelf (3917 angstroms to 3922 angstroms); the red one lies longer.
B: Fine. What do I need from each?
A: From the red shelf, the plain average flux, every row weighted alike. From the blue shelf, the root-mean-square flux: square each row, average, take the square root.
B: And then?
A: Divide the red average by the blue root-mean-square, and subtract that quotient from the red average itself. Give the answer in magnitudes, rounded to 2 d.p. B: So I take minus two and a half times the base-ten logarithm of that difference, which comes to -3.43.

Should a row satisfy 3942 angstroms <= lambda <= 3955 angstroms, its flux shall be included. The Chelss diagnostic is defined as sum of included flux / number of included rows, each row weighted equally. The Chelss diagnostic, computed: 26.0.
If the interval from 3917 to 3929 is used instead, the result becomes 23.9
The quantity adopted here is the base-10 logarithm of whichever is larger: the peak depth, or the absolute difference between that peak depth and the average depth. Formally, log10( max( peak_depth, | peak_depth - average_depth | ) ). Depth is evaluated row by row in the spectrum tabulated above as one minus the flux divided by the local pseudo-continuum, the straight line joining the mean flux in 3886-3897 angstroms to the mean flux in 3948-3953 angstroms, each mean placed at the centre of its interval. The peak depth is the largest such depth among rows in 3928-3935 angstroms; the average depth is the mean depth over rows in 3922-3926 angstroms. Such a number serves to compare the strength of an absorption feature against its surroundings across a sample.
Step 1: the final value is -0.72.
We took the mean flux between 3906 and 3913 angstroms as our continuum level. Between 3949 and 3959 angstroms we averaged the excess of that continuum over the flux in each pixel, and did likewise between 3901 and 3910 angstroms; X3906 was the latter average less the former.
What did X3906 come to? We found 1.1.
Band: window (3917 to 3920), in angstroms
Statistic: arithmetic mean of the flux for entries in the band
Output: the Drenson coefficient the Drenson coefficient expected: 25.0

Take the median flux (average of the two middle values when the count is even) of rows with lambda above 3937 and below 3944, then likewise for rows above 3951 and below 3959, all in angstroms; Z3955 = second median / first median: 0.98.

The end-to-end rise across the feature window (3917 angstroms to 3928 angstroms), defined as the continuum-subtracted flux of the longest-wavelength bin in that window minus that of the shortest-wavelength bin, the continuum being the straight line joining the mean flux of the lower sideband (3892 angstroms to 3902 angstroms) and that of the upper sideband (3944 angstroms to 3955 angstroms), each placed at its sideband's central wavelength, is -1.5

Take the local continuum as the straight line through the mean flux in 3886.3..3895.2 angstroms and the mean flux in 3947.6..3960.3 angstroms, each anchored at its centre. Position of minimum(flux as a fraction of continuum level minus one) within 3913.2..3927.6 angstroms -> 3923.12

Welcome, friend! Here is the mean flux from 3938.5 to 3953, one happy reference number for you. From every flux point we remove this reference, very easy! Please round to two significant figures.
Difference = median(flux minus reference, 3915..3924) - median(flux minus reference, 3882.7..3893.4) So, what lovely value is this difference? -1.1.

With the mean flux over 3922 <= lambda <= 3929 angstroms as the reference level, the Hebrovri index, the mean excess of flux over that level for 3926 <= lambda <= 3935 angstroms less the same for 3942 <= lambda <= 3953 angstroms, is -2.6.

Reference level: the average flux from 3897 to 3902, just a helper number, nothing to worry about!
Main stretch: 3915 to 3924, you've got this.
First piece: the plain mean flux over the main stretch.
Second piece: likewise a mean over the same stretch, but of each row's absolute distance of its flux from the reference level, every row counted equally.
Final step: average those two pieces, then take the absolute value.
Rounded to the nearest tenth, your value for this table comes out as 12.9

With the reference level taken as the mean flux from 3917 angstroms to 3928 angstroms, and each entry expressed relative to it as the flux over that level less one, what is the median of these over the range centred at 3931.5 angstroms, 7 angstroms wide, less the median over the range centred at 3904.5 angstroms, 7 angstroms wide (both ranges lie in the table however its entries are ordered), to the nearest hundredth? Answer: -0.02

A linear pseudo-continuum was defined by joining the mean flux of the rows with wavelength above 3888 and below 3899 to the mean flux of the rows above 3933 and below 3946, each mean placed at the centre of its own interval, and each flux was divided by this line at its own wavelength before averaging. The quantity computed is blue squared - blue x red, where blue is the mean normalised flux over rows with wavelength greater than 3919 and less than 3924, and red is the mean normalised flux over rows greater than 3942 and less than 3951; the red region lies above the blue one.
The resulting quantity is -0.125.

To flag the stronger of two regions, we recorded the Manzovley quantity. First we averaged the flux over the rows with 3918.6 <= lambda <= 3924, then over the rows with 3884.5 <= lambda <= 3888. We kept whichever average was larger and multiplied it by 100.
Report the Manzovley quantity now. 2580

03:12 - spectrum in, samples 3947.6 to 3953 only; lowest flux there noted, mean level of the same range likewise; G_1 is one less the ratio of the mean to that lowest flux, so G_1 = -0.034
